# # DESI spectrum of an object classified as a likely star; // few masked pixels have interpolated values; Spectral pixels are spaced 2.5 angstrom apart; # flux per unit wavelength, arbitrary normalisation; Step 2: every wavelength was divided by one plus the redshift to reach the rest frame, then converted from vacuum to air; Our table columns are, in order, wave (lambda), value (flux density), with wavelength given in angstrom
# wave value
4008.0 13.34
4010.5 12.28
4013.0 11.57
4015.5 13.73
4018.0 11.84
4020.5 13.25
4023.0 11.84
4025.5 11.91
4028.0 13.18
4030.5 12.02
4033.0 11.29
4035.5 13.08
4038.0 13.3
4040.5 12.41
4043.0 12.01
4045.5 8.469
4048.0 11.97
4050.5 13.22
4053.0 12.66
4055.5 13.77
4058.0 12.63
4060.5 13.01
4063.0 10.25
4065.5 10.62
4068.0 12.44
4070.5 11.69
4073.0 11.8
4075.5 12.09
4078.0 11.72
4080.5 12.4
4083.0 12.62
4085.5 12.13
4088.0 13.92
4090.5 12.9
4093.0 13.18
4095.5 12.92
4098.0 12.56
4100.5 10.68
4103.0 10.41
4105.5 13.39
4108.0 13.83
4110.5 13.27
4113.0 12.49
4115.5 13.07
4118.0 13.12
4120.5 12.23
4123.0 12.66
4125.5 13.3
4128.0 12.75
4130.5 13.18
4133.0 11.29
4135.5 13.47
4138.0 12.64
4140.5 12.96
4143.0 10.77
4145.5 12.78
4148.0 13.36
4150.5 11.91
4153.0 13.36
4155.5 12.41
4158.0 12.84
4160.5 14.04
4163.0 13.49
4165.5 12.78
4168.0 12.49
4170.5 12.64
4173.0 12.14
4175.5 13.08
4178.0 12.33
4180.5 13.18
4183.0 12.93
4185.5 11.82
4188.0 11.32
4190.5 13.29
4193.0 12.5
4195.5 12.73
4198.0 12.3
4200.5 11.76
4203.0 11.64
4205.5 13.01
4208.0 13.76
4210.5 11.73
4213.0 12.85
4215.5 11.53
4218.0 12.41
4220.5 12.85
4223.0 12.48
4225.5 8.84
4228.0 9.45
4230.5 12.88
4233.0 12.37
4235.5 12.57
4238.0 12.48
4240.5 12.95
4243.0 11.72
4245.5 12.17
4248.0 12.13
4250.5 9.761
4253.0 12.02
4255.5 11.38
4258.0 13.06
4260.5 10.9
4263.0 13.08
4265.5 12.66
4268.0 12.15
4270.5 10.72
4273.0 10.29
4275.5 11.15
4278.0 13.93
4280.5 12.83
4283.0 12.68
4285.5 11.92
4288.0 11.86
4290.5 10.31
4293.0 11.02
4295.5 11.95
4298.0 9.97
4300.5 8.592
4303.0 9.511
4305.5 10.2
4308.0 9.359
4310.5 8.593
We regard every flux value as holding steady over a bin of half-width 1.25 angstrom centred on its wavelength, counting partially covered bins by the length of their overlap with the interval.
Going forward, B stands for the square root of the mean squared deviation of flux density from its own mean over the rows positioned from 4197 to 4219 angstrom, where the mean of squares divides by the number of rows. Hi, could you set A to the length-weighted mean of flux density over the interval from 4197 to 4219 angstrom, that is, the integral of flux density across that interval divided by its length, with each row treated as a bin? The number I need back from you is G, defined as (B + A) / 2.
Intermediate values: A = 12.3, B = 0.71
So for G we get 6.52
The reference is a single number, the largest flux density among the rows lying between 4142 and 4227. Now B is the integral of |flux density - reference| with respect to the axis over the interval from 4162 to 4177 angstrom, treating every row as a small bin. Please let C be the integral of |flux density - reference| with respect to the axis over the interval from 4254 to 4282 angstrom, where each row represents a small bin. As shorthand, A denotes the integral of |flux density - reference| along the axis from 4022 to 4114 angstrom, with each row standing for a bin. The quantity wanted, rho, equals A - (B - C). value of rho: 200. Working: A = 163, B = 19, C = 57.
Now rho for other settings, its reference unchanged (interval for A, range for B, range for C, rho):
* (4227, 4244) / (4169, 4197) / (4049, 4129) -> 115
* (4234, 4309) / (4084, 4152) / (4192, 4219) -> 138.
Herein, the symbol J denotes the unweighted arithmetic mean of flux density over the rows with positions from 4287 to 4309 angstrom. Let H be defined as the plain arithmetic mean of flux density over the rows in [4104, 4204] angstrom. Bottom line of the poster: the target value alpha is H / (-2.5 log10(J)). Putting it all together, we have -5.01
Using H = 12.69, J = 10.3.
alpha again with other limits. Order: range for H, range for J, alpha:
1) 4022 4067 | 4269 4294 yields -4.53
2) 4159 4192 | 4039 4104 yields -4.70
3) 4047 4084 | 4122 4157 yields -4.43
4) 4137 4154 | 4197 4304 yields -4.69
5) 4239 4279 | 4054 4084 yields -4.39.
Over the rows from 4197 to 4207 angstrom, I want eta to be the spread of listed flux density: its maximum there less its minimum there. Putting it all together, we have 1.4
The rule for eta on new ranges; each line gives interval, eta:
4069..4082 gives 0.7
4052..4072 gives 3.5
